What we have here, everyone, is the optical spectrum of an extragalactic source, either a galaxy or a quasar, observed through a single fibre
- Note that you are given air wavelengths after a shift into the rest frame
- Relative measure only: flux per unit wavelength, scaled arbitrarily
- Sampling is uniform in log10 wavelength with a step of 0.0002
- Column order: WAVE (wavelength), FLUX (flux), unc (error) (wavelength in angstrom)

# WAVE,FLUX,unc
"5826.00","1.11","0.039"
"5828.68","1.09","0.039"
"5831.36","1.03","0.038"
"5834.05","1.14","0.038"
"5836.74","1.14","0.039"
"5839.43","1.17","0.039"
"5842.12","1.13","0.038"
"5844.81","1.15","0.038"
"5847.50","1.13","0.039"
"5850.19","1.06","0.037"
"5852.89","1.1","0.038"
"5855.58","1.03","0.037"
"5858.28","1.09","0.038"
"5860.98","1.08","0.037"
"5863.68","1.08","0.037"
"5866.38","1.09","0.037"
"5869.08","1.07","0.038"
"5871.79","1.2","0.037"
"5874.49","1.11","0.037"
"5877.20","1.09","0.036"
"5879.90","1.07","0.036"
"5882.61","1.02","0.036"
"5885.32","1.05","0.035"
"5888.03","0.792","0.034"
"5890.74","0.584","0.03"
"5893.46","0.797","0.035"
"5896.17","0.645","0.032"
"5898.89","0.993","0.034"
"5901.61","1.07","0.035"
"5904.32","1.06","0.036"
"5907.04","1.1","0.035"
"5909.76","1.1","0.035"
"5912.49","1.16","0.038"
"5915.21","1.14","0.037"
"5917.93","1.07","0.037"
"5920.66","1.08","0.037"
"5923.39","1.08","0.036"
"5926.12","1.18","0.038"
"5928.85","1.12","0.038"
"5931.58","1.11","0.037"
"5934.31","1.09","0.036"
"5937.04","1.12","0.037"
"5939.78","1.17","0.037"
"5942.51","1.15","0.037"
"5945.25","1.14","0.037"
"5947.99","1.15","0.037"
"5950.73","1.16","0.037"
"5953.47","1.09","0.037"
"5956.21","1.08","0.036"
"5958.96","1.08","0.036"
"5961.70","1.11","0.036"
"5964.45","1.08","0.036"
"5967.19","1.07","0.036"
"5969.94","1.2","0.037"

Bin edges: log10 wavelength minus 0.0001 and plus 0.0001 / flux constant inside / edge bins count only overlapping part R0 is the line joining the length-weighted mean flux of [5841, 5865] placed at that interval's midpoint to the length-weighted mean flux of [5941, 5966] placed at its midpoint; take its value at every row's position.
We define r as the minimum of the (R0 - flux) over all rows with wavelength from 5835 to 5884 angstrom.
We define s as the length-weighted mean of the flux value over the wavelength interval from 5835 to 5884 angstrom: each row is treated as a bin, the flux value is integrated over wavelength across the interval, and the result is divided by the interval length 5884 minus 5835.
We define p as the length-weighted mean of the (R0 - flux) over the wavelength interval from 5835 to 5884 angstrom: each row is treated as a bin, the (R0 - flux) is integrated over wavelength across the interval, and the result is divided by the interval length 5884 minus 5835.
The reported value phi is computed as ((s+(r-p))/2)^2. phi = 0.252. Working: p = -0.005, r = -0.102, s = 1.10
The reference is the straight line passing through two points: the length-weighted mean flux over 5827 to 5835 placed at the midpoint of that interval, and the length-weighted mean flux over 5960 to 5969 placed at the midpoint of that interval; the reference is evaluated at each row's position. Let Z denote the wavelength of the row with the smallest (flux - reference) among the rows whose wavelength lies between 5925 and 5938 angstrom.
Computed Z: 5934.31 angstrom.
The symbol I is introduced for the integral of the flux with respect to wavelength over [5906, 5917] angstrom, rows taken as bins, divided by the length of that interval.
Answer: 1.12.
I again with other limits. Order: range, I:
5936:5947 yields 1.15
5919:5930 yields 1.11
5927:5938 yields 1.11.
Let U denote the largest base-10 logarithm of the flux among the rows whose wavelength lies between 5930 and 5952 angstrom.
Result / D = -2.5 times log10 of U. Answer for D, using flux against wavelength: 2.92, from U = 0.068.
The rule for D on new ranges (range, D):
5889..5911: 3.46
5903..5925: 2.98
